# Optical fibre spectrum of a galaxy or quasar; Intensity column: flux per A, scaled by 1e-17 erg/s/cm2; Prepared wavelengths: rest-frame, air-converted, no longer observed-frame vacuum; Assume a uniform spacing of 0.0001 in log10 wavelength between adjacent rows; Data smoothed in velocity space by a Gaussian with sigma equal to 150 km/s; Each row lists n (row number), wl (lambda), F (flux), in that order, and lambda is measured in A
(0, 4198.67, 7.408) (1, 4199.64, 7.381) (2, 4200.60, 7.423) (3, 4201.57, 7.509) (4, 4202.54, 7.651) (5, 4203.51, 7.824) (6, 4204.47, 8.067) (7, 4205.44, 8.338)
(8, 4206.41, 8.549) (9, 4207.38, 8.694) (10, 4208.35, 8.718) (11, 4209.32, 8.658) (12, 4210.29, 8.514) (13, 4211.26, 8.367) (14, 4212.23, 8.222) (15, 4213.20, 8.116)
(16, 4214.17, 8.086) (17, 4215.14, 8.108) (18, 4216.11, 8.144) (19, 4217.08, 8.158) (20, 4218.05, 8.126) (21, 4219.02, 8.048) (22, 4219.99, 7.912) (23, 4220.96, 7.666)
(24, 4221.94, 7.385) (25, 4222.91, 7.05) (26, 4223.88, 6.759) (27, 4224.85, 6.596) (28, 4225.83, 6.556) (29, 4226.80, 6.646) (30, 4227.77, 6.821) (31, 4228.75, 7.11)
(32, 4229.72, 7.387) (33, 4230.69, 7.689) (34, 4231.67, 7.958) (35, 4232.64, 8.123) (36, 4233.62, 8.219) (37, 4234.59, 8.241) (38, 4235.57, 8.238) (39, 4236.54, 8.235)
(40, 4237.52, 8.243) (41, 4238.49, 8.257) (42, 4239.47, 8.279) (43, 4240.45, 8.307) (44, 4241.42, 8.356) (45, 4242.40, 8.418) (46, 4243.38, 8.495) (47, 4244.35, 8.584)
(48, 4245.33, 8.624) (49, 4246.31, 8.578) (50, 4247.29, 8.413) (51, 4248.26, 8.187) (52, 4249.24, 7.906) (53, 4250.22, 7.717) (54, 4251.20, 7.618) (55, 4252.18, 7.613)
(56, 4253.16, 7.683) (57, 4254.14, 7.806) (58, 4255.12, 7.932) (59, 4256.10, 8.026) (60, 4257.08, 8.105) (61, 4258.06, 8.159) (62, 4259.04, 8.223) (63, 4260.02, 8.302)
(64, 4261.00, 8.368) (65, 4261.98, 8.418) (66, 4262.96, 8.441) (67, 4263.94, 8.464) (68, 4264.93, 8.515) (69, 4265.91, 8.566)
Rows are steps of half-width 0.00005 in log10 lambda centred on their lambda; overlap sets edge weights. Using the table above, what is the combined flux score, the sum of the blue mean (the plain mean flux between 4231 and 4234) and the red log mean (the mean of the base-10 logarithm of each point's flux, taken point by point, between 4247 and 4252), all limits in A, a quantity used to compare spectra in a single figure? 9.0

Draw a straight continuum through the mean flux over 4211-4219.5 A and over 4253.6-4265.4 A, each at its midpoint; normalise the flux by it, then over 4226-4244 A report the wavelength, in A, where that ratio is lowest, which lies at 4226.80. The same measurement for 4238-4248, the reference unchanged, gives 4238.49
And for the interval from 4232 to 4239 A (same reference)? 4232.64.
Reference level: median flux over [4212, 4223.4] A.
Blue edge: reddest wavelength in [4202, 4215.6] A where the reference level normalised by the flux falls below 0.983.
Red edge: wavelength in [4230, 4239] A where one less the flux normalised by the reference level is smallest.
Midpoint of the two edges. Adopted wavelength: 4224.9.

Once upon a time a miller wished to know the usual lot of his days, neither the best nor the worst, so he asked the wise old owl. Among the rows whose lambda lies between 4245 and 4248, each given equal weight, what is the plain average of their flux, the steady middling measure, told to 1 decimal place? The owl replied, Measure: 8.5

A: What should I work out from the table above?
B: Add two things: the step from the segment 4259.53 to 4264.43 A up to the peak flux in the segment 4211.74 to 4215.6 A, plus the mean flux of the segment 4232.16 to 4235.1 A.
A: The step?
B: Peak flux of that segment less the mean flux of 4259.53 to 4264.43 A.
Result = 8.0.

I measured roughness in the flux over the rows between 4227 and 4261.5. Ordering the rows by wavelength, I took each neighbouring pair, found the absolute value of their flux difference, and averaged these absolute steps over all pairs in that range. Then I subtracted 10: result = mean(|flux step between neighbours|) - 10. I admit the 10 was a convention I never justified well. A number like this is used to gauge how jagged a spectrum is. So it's -9.89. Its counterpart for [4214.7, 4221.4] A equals -9.91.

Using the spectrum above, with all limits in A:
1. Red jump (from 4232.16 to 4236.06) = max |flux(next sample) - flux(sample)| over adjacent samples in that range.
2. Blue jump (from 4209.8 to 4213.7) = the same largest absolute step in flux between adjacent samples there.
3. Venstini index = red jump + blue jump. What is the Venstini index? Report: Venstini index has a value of 0.24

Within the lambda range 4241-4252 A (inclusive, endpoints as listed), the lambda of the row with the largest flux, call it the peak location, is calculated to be 4245.33 A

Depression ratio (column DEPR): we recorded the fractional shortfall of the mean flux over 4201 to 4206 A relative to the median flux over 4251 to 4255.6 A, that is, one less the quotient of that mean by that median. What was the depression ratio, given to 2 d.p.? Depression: -0.03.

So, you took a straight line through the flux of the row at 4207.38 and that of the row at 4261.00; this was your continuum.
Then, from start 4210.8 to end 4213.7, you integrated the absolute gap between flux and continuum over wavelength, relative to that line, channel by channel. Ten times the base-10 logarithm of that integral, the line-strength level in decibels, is 1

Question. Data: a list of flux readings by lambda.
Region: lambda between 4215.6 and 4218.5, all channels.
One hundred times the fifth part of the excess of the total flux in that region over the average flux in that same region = 326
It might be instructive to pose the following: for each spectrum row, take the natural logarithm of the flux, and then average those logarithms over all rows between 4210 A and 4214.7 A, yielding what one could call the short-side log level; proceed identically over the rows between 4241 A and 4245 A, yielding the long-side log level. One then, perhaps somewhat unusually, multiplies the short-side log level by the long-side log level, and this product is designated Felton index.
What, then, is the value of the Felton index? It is 4.51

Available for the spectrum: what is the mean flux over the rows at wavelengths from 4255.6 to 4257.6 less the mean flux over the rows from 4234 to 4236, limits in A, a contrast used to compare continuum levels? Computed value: -0.17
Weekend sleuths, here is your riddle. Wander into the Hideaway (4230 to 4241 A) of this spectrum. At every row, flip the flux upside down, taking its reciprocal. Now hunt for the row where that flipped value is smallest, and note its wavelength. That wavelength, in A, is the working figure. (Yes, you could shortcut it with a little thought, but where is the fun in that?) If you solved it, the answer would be 4240.45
